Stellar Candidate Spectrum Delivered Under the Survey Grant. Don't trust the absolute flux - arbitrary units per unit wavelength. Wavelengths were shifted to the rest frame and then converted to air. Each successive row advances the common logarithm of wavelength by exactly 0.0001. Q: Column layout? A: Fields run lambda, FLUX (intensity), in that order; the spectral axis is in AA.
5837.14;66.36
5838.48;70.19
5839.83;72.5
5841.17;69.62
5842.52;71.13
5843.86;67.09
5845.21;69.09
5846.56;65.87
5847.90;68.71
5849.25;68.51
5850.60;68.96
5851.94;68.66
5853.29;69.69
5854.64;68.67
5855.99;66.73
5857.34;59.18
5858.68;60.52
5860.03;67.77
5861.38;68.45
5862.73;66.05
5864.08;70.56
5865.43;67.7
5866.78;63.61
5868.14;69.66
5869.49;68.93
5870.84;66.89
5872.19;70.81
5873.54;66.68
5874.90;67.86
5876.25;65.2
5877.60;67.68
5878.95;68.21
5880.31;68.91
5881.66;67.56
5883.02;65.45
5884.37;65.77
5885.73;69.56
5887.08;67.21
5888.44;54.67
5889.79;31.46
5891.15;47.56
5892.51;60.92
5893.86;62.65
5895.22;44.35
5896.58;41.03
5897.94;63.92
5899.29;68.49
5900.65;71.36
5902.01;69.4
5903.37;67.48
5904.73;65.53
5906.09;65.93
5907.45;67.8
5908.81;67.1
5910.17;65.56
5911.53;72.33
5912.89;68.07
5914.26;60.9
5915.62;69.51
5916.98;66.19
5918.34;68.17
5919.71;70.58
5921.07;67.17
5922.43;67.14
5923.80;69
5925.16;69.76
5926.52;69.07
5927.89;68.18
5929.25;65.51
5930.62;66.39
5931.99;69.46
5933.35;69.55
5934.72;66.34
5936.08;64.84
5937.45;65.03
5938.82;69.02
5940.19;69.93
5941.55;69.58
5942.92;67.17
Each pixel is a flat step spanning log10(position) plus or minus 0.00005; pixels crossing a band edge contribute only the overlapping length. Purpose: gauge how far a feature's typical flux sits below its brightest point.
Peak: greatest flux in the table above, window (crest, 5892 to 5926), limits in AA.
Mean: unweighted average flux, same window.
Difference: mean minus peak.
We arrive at -7.1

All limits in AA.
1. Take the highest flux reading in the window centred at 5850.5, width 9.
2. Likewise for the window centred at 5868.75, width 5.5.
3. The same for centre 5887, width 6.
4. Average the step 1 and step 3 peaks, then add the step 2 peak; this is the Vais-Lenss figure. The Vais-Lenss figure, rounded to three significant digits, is 139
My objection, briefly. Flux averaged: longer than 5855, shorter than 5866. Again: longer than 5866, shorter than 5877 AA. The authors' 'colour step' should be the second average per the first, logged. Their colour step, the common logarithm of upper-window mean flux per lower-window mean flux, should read 0.010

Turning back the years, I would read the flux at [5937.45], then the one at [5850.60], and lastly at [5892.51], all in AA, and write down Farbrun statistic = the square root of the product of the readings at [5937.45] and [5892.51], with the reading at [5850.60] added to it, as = 132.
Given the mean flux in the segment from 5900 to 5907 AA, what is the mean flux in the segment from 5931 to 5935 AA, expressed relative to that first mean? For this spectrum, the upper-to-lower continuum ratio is 1.01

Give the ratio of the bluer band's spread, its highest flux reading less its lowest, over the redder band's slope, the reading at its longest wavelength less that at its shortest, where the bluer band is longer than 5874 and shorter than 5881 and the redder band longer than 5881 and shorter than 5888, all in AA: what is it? -11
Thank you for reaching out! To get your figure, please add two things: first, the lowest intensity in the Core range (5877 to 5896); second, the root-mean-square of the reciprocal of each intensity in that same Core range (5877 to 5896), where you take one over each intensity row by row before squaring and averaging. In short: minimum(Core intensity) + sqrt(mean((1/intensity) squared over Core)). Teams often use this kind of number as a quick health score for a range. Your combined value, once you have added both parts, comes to 31.5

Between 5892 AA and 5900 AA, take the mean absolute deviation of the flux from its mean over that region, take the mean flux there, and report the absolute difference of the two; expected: 47.4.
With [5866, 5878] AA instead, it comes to 65.8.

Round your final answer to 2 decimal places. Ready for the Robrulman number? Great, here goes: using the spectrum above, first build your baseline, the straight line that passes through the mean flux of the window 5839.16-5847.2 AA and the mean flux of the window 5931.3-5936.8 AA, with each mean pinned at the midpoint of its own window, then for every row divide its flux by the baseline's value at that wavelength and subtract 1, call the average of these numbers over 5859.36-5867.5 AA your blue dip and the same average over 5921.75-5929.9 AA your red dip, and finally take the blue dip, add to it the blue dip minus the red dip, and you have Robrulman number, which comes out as -0.05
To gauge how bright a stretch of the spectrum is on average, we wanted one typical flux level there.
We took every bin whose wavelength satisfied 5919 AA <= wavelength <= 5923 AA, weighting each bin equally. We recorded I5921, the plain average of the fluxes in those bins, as 68.3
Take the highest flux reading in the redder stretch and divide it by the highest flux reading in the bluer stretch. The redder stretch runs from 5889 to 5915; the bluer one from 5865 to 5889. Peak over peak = 1.02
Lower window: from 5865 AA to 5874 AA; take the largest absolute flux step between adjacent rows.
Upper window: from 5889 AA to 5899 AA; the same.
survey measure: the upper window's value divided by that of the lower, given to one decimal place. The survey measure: 3.8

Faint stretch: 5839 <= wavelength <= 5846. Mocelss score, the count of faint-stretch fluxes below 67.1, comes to 1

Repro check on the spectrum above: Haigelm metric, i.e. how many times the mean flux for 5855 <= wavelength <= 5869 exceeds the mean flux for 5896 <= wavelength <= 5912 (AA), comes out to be 1.008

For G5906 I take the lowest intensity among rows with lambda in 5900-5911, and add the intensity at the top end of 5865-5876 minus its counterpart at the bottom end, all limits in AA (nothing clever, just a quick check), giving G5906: 66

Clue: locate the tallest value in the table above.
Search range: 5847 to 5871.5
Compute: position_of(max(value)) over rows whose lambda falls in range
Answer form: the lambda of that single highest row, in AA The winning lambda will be 5864.08 AA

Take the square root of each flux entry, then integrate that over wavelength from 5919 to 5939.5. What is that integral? 169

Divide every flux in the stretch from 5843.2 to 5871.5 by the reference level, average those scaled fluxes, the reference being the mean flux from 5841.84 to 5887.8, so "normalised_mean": 0.996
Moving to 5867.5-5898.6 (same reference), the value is 0.917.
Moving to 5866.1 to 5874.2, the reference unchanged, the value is 1.005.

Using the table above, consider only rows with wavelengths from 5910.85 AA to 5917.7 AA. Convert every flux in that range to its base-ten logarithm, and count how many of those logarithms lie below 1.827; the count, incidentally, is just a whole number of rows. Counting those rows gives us 2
